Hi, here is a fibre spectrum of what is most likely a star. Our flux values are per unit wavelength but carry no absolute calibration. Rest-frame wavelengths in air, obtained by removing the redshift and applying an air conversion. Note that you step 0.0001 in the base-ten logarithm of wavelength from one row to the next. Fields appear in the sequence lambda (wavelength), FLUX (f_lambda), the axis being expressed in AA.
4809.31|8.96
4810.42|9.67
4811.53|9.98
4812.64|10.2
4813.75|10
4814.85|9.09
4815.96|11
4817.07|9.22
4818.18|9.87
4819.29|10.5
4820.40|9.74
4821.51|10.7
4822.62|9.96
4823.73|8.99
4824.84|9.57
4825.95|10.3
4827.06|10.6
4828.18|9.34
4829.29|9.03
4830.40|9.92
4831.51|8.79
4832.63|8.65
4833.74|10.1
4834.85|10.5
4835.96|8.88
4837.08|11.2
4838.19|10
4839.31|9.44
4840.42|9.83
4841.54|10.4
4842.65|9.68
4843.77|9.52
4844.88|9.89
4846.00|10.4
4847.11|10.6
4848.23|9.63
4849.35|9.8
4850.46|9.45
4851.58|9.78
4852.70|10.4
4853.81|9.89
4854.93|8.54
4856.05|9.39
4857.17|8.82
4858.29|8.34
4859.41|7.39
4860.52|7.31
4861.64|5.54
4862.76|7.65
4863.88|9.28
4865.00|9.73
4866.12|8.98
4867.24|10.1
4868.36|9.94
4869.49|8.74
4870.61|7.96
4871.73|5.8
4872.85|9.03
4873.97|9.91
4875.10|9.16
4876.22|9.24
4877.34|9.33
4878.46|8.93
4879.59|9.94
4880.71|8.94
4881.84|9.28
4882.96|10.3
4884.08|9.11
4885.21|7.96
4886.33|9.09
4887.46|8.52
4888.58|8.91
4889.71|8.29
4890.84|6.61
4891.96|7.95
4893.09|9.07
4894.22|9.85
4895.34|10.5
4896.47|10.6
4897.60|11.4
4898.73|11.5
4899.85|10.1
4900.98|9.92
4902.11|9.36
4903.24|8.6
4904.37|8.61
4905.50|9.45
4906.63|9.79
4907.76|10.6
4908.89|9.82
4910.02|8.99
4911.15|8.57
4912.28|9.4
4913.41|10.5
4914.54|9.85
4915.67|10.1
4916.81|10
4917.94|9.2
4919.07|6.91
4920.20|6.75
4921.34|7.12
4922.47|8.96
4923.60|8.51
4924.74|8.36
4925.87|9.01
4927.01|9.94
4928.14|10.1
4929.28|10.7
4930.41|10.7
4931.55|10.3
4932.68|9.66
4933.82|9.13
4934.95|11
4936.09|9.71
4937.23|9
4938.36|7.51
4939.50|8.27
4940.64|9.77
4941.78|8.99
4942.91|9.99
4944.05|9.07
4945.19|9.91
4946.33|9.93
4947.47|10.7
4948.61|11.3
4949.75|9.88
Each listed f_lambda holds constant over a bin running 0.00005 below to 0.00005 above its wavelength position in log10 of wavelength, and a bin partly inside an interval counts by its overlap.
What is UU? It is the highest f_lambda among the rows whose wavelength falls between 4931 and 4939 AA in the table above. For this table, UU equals 11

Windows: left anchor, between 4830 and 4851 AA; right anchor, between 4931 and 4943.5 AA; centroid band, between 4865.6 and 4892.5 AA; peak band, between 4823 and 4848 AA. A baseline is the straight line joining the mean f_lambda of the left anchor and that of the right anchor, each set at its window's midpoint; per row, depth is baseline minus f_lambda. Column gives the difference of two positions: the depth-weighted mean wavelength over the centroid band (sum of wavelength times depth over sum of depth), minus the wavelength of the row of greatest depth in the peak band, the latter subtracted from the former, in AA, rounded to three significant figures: 48.5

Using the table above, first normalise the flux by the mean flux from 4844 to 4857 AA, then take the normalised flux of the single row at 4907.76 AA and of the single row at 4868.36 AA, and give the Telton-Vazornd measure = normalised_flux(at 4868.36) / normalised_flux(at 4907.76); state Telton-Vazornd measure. 0.94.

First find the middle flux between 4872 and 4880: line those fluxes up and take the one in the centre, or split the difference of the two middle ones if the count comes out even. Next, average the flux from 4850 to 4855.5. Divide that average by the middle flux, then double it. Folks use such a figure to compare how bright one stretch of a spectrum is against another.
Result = 2.08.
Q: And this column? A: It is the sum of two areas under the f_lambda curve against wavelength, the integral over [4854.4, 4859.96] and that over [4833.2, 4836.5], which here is 80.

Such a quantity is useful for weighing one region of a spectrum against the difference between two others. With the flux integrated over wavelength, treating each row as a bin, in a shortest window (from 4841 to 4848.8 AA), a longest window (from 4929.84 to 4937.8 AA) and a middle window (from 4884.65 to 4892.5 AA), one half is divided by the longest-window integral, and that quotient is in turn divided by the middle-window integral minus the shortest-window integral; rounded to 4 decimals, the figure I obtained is -0.0005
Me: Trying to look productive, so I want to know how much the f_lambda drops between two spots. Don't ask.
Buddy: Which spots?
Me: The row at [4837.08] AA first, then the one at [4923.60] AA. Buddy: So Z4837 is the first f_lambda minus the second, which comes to 2.7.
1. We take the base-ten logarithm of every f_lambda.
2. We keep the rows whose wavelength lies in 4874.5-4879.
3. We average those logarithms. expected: 0.96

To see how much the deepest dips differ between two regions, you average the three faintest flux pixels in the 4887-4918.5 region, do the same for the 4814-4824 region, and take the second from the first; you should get -1.5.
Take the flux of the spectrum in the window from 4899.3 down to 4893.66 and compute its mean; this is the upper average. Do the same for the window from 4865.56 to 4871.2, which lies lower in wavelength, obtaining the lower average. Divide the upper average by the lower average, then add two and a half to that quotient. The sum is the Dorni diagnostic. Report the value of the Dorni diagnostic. 3.68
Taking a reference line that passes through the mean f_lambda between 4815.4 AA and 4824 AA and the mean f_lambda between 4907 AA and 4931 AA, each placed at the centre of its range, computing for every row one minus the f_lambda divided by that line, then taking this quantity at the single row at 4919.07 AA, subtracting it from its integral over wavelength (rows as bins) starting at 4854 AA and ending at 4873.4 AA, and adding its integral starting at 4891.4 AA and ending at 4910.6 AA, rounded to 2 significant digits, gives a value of 1.5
